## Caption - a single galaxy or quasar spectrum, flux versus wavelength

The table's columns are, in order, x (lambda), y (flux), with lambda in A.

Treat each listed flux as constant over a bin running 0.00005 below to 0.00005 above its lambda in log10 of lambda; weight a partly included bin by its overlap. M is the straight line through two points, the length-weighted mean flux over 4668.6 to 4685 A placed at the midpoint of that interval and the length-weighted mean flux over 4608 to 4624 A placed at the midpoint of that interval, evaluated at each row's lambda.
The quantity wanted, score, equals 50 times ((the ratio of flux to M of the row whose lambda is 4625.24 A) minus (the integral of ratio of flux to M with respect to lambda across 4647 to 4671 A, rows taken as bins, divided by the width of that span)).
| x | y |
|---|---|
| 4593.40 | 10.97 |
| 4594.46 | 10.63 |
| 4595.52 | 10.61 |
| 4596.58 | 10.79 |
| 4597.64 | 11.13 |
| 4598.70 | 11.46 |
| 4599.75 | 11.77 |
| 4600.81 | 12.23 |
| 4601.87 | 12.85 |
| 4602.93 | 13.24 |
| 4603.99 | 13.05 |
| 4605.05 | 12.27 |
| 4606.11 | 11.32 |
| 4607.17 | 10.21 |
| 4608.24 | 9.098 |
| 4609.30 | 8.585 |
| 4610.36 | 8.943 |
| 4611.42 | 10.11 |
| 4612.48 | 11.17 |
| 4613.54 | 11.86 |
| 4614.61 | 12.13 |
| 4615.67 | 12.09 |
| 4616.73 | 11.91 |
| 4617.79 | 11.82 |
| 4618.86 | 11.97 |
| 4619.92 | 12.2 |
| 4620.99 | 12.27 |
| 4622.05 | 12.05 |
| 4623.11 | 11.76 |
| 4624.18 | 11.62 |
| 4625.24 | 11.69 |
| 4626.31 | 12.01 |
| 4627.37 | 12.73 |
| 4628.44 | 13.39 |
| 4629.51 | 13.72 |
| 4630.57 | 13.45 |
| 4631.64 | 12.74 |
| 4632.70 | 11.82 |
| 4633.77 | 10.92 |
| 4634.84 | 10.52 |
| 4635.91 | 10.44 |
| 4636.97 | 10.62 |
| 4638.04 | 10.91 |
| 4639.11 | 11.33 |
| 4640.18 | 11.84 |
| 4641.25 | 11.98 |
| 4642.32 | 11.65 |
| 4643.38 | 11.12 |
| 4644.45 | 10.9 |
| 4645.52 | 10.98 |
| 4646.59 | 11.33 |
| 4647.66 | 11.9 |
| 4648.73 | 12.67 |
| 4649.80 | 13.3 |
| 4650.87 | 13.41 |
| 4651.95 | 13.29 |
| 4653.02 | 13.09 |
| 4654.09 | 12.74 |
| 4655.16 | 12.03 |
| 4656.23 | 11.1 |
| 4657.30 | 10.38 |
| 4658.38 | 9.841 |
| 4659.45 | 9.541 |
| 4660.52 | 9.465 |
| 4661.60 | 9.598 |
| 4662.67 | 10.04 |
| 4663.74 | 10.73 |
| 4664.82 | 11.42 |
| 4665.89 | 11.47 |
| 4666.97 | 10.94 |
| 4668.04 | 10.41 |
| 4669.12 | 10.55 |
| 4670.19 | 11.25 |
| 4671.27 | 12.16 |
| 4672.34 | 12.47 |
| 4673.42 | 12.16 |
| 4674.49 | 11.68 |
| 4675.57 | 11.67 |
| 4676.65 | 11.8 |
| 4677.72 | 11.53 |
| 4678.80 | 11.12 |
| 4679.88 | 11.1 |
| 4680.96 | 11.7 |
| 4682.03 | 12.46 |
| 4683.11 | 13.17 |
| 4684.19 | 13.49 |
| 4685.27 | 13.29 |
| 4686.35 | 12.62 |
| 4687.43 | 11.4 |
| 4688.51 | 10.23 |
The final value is 3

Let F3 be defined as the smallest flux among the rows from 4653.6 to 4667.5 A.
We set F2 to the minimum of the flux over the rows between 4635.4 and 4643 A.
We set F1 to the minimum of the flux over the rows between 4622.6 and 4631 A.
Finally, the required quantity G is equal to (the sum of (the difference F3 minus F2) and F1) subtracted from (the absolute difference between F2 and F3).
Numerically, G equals -9.7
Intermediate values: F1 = 11.62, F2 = 10.44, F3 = 9.465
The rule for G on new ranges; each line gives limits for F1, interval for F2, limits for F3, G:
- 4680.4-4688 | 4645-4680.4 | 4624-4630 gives -11.4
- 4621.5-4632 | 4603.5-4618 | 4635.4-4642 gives -11.6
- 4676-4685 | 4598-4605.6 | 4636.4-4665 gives -7.1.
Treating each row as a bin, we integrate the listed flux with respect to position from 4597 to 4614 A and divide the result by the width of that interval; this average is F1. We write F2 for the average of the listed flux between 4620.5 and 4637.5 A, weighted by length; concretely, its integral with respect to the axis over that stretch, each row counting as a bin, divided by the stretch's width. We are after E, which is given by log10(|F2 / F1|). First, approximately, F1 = 11.20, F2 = 12.0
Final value 0.029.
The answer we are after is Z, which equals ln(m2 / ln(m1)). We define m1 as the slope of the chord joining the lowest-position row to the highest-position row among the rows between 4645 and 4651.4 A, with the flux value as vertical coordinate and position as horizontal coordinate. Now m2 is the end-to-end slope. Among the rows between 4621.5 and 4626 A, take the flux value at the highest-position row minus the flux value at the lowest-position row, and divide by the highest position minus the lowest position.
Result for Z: -1.9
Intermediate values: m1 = 0.45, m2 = -0.11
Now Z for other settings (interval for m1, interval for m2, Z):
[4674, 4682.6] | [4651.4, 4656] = -1.8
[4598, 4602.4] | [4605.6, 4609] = 0.2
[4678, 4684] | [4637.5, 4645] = -6.2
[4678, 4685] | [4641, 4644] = -0.7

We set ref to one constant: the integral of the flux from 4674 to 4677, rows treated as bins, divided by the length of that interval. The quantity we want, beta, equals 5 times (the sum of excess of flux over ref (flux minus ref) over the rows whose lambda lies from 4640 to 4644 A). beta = -1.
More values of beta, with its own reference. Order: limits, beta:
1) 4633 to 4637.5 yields -21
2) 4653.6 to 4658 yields -2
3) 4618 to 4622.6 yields 9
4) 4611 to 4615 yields -7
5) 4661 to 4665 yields -25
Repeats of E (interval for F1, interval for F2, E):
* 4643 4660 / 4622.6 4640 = 0.004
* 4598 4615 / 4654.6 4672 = -0.022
